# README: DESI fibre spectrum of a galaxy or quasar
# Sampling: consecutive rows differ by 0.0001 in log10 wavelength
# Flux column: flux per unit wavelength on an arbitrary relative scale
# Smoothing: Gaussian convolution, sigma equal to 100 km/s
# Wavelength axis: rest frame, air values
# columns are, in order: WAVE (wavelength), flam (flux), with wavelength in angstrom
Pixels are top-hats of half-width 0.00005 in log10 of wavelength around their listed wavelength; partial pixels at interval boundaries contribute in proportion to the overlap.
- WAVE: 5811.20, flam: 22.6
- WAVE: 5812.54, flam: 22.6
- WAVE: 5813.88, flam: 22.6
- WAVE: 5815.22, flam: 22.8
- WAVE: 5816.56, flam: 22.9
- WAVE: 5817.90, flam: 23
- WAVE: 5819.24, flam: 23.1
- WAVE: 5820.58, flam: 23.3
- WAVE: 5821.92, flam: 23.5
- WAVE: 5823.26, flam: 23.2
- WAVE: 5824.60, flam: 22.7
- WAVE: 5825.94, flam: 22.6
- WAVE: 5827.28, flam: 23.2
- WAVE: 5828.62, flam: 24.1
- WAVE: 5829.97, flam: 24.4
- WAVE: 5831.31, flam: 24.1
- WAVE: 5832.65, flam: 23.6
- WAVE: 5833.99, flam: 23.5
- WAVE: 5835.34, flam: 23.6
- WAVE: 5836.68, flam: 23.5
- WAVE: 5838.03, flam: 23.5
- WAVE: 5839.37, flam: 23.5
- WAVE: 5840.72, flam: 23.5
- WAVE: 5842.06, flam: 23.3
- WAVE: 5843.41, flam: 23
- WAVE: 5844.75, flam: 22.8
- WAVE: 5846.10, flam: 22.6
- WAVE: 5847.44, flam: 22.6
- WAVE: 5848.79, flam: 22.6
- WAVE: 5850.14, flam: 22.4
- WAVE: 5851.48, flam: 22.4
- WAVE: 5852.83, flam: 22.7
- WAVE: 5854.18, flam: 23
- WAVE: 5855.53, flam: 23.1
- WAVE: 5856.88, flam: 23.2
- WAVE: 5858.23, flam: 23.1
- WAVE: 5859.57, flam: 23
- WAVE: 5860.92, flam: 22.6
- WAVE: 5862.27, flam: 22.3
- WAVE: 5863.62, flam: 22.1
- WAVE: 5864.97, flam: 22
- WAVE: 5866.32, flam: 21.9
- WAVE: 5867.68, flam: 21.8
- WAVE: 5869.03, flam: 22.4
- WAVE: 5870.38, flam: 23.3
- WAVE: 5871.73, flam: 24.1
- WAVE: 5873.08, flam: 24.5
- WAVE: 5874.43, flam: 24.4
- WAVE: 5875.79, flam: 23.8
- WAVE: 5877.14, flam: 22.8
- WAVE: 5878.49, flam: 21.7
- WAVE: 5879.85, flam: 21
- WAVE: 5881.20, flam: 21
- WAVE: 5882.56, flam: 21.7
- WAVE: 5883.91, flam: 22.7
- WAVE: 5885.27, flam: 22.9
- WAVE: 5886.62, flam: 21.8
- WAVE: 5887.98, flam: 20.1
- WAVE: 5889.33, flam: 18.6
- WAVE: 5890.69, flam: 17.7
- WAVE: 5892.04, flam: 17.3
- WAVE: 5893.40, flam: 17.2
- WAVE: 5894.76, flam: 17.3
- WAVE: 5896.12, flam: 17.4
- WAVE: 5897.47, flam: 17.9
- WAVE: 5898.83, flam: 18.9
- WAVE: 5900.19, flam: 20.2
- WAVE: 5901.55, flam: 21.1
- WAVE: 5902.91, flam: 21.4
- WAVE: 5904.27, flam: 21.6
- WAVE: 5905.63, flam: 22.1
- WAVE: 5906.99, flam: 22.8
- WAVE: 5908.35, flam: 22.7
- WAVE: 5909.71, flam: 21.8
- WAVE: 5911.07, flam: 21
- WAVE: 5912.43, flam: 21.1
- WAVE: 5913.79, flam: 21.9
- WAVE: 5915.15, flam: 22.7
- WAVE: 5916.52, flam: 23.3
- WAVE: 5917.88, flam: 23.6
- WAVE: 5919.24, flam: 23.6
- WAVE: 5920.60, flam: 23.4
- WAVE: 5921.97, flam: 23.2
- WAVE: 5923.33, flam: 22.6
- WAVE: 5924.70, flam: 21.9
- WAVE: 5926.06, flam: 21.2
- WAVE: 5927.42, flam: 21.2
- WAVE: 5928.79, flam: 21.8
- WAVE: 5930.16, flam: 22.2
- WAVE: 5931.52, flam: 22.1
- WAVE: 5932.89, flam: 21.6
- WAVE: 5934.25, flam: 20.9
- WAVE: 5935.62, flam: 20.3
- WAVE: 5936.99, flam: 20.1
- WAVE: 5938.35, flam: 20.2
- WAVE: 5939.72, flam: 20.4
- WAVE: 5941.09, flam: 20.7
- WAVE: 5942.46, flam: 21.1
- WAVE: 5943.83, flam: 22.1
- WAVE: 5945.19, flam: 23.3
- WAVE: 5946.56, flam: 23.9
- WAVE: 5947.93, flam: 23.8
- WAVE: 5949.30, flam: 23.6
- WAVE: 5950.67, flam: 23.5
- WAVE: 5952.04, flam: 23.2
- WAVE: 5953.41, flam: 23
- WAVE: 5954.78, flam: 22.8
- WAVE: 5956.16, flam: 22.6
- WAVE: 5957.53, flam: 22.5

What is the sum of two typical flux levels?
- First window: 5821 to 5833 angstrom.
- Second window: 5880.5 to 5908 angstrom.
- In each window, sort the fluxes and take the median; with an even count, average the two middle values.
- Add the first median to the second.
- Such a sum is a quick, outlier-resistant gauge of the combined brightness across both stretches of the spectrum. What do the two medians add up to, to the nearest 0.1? 44.1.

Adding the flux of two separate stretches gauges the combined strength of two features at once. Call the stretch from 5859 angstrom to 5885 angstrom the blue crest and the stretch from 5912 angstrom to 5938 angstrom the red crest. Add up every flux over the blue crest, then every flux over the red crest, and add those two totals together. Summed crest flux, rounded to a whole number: 848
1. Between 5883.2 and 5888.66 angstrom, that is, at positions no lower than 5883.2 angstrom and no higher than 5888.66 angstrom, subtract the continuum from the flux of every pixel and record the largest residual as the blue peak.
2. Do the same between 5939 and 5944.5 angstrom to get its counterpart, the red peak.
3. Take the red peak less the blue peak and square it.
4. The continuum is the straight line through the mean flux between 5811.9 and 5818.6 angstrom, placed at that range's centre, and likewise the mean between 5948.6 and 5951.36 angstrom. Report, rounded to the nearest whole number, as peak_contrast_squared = 1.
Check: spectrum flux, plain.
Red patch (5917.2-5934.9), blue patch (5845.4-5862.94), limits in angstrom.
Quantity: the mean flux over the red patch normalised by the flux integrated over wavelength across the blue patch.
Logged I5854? 0.0558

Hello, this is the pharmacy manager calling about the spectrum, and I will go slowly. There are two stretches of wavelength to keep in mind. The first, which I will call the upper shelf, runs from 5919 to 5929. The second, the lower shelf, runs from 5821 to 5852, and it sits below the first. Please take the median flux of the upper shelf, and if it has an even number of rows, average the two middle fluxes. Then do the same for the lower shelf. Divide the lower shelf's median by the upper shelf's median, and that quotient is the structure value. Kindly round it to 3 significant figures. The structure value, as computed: 1.05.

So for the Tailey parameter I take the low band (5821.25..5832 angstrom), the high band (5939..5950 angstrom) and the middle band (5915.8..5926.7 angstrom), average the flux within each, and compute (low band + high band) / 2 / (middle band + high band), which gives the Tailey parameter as 0.507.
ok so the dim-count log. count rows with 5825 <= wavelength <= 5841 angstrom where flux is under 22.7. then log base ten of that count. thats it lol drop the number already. 0.00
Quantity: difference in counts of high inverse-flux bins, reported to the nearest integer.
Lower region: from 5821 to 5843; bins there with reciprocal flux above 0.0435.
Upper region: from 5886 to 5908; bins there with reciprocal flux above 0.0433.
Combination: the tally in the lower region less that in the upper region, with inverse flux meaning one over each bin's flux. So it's -14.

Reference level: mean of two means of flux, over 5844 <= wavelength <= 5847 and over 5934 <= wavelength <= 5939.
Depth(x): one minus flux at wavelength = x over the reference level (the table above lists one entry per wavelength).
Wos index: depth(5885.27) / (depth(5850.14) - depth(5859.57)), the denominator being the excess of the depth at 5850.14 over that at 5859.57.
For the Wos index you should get -2.3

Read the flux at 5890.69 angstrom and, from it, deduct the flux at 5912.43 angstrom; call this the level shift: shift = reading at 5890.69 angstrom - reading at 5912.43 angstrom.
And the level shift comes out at -3.4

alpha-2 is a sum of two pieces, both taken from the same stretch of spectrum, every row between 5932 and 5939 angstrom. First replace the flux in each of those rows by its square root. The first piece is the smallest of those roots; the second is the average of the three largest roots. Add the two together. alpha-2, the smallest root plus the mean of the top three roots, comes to 9.1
